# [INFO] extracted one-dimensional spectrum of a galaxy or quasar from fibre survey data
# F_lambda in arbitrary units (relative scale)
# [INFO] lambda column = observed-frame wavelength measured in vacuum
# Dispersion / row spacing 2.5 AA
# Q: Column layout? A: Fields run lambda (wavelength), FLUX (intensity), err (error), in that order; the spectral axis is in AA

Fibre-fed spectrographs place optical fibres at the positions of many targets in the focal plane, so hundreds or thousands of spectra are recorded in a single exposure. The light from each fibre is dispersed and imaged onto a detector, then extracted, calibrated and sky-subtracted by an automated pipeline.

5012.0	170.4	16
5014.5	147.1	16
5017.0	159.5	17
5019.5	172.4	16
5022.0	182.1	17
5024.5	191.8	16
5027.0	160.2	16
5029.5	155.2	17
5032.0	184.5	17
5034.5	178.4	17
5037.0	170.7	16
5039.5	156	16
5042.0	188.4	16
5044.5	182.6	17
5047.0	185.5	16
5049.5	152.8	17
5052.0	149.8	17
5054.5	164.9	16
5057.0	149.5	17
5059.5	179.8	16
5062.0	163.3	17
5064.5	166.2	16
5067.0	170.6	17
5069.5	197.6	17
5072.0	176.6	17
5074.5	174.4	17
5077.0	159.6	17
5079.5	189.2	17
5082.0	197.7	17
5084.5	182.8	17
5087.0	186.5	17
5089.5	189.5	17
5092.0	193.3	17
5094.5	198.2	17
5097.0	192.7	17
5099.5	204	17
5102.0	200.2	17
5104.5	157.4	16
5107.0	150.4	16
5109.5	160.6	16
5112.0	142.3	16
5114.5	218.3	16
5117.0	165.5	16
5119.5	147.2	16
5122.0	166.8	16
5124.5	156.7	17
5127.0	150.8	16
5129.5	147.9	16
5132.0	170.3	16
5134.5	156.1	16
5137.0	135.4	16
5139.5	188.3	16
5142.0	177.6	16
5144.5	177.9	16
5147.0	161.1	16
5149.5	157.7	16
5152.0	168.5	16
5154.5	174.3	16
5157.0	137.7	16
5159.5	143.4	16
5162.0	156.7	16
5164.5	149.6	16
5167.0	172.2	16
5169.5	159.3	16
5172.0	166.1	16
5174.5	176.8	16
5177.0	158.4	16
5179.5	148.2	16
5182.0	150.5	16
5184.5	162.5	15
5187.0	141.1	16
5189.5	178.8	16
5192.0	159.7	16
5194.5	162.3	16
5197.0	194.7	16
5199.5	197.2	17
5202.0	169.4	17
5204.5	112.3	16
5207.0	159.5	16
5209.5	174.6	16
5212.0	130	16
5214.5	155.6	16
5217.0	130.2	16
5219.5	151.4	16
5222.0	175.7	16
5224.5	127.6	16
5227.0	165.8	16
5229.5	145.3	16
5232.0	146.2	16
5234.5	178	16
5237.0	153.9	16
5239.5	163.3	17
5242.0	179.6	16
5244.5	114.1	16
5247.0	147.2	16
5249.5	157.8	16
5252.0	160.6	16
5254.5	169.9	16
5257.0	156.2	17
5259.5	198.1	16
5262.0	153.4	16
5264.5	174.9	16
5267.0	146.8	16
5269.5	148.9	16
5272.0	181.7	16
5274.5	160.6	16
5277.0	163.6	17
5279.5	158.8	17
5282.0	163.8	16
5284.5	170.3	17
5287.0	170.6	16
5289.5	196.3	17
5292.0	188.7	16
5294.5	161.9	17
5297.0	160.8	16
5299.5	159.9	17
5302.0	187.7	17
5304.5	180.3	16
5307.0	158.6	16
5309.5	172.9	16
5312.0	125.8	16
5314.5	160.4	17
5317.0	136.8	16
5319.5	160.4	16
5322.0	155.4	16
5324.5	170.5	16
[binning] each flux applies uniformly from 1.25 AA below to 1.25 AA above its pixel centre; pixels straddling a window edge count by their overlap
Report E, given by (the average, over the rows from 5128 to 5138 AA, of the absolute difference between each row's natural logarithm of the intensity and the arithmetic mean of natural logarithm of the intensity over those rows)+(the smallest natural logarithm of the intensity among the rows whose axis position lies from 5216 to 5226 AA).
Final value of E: 4.92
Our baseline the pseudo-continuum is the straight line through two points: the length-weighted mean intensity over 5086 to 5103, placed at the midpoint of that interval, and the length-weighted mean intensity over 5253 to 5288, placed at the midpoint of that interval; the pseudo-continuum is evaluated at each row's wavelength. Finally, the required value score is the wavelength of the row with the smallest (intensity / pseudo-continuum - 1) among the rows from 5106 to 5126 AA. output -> 5112.0 AA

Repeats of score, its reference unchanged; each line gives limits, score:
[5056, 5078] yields 5057.0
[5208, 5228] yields 5224.5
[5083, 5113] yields 5112.0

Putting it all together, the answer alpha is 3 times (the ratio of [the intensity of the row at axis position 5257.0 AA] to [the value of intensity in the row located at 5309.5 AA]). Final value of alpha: 2.71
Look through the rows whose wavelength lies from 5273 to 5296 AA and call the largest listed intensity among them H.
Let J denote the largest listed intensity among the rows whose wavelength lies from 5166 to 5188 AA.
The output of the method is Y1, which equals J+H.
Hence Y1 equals 373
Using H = 196.3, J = 176.8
